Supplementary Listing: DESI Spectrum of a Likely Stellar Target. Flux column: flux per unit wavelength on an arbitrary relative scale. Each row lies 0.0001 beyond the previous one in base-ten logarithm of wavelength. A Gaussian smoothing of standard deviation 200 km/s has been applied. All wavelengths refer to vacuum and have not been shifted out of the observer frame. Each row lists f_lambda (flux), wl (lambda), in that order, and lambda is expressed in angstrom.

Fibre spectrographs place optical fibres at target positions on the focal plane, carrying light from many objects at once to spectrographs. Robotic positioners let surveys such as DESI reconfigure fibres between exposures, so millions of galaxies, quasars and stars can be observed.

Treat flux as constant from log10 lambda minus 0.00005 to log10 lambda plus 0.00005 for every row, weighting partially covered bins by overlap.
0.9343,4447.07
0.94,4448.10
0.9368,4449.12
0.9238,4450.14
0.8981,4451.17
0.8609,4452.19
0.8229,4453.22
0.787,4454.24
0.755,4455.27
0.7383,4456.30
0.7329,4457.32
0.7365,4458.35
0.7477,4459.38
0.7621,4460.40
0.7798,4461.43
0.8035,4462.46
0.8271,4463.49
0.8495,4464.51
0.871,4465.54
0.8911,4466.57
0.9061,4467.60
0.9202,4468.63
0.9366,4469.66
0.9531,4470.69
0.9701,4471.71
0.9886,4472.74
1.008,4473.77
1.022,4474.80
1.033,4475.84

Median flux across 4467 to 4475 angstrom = 0.96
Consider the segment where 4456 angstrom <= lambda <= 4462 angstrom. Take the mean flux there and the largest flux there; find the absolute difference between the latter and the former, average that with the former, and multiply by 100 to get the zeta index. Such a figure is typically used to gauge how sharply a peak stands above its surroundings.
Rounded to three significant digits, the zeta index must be 39.0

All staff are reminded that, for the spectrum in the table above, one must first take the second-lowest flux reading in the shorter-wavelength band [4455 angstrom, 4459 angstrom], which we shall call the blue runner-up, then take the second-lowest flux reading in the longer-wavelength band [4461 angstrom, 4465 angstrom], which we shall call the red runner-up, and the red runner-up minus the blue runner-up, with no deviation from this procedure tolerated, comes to 0.067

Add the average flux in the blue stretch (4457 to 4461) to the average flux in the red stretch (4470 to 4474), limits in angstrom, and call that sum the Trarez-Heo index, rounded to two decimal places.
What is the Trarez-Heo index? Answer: 1.72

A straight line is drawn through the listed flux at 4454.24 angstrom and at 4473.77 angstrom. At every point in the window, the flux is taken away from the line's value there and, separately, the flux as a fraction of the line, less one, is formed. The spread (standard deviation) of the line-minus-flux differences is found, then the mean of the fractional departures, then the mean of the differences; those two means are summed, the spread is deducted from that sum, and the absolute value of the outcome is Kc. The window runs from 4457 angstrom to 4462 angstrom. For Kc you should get 0.021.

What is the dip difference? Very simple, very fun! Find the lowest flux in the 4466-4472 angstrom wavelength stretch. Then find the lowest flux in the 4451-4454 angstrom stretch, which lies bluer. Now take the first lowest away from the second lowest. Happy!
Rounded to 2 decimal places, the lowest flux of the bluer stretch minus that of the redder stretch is -0.07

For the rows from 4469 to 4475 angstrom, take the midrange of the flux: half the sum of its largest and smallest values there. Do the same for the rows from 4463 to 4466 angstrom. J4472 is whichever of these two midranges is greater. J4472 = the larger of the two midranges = 0.98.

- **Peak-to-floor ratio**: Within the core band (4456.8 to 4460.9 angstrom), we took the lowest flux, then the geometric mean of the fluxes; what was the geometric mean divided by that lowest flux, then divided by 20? 0.0508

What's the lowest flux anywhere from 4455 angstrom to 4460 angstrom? 0.7329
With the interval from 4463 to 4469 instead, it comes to 0.8271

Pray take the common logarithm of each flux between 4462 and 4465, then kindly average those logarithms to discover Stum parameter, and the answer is -0.083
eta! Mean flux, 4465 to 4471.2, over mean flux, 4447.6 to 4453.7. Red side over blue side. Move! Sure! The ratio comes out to 1.02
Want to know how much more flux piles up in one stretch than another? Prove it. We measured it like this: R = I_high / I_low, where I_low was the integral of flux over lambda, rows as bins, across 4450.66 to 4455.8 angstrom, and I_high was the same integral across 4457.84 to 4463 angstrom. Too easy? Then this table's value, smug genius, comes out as 0.93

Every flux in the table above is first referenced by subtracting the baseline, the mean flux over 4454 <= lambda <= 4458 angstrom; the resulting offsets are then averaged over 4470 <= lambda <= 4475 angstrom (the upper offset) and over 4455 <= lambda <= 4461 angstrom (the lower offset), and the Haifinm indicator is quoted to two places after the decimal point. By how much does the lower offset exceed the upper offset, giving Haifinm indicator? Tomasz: -0.24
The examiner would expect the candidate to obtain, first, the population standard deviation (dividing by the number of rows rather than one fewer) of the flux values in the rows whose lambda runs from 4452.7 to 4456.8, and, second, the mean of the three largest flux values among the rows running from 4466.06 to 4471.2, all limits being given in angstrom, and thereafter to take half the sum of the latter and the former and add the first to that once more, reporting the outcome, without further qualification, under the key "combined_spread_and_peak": 0.52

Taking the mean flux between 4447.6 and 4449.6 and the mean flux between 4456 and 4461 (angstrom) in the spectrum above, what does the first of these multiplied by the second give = 0.70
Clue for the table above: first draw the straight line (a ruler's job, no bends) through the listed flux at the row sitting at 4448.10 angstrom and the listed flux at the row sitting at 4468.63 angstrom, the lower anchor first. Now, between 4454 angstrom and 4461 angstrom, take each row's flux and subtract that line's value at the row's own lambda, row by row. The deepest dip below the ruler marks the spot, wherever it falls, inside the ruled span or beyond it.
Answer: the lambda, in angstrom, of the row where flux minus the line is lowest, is 4457.32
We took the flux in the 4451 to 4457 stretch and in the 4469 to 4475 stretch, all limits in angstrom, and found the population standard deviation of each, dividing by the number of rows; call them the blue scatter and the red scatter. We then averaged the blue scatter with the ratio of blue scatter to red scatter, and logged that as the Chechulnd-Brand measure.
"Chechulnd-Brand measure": 0.98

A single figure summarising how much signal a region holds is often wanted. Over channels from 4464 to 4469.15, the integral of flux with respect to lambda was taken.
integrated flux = 4.6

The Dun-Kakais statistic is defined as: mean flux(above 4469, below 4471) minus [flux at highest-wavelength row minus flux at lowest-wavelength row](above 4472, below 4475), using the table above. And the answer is 0.91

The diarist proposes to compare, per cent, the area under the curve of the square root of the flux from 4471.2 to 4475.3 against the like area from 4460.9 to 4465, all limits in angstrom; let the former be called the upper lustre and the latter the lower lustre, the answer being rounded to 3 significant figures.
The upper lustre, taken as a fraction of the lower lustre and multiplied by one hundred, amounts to 111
